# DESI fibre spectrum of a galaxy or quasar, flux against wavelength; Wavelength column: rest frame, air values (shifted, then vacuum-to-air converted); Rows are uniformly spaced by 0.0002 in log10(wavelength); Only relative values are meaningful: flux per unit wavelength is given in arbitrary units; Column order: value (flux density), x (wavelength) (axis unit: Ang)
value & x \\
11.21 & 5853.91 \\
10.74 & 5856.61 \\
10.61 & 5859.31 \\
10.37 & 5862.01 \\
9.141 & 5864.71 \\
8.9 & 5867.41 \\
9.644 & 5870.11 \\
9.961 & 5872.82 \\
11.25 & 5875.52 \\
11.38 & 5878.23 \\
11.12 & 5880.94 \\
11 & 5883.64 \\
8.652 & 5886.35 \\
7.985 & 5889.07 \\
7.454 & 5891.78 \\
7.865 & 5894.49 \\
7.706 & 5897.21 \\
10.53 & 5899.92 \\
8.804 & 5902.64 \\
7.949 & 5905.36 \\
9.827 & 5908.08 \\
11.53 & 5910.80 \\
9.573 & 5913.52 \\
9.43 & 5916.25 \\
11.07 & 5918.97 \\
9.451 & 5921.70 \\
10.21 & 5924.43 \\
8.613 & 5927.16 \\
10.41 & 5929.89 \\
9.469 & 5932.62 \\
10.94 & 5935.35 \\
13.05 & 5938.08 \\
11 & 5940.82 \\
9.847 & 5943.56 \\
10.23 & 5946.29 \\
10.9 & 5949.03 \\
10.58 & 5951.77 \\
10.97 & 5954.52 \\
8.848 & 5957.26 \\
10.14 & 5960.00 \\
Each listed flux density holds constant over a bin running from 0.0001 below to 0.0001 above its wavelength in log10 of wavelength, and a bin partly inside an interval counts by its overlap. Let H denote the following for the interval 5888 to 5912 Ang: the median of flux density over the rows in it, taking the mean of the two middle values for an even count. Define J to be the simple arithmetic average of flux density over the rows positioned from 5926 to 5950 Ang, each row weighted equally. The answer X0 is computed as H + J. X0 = 18.5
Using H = 8.0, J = 10.5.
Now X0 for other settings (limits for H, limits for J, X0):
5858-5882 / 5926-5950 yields 20.9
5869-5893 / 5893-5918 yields 19.2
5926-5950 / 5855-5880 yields 20.6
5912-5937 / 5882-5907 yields 18.2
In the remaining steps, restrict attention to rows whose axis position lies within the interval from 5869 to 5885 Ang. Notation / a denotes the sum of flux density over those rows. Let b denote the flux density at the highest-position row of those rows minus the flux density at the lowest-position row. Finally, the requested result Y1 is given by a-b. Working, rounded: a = 64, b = 1.4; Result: 63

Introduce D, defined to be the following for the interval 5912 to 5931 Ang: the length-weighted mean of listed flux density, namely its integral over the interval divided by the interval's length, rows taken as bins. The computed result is 9.83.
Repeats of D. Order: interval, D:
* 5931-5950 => 10.77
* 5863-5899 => 9.41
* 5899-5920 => 9.81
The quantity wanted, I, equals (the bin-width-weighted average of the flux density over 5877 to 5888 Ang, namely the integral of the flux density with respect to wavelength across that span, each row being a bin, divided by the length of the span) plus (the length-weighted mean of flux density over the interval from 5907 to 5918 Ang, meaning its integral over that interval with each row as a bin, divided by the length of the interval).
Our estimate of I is 20.6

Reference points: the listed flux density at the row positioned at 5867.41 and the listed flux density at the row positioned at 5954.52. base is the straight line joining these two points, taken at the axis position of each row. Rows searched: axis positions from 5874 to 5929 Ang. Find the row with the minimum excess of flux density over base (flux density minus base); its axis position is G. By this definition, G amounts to 5891.78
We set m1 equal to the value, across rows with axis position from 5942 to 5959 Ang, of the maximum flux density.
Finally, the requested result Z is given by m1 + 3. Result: 14.0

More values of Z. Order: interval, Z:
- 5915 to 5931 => 14.1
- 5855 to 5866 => 13.7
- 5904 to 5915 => 14.5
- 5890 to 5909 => 13.5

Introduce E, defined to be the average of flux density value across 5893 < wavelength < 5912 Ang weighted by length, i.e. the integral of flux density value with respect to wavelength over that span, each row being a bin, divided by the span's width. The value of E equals 9.1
